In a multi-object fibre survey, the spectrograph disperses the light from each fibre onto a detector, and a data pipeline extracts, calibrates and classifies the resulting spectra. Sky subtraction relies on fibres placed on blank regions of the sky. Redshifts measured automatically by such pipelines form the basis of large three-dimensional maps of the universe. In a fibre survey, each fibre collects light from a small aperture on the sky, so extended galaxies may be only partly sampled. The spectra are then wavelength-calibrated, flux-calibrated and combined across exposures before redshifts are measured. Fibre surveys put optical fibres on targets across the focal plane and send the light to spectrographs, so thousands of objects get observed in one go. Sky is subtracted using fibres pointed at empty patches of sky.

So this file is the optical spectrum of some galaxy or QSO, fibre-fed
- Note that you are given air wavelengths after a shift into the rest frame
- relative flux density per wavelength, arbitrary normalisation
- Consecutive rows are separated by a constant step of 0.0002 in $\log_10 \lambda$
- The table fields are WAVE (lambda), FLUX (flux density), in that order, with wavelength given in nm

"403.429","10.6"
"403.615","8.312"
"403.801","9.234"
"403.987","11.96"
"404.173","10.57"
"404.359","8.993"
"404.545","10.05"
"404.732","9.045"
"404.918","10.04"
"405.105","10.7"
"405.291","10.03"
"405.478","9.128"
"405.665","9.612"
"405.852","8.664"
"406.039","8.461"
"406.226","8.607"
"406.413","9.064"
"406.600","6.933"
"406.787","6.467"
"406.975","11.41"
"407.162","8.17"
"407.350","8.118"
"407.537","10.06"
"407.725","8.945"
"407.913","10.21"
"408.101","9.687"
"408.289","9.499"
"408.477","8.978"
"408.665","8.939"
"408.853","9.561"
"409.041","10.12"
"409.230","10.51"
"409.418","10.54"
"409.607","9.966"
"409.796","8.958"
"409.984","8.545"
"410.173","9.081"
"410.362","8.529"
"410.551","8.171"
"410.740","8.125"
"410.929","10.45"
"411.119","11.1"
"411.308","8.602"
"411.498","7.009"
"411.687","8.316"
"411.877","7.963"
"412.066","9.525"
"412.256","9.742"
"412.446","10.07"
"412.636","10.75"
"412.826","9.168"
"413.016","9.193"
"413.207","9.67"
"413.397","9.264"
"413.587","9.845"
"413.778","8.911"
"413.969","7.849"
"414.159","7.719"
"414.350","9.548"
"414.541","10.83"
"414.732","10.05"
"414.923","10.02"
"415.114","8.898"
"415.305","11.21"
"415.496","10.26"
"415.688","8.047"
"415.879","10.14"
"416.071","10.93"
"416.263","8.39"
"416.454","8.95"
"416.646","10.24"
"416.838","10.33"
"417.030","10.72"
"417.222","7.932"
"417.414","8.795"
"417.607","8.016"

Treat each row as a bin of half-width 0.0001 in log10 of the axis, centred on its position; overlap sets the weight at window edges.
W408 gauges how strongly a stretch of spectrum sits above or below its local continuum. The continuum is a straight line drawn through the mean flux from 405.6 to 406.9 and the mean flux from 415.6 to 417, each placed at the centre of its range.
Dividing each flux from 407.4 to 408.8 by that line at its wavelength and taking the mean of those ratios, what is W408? 1.11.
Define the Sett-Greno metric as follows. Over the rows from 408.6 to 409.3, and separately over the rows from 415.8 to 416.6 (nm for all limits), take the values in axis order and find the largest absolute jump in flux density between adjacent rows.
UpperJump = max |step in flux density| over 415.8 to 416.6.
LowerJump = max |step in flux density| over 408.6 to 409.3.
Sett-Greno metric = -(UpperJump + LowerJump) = -3.2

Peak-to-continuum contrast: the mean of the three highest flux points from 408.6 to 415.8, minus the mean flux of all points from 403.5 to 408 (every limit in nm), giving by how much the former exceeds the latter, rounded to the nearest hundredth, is 1.76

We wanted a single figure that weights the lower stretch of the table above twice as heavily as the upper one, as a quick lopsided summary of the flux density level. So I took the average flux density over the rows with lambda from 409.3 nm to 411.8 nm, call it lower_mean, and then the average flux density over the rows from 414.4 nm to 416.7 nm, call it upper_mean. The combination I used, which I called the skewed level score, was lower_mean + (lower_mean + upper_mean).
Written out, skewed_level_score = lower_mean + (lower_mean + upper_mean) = 27.9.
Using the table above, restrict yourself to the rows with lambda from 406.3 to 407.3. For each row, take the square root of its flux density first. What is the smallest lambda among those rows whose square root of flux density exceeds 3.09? 406.975 nm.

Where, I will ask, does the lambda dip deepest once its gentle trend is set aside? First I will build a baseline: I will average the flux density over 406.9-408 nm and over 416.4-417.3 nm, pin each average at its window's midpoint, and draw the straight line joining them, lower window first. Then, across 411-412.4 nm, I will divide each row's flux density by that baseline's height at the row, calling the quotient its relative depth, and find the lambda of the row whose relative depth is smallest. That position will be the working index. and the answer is 411.498 nm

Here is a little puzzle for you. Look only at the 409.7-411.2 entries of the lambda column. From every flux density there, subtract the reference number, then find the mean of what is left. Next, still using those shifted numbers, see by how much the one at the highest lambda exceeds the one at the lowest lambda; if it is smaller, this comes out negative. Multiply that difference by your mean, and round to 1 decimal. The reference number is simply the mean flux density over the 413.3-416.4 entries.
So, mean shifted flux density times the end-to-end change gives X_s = -0.8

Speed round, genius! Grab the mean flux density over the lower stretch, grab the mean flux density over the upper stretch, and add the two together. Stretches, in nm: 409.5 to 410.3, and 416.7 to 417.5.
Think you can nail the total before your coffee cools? 18.6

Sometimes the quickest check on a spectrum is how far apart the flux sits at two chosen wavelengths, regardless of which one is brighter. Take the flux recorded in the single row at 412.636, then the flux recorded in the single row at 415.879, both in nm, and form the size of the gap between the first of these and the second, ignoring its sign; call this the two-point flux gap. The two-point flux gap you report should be 0.61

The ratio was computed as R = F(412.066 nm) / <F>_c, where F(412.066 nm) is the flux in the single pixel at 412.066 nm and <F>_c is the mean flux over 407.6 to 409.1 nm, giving 1.00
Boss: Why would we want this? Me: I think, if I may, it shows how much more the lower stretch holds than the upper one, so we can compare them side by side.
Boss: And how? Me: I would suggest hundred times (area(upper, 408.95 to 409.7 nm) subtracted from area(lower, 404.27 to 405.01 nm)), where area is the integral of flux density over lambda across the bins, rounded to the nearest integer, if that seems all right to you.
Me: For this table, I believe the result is -65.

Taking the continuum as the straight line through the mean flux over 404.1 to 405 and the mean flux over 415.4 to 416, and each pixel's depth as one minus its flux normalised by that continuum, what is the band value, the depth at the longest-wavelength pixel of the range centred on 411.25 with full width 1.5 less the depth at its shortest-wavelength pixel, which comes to 0.02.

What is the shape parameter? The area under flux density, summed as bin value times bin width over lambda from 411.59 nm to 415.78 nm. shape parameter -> 39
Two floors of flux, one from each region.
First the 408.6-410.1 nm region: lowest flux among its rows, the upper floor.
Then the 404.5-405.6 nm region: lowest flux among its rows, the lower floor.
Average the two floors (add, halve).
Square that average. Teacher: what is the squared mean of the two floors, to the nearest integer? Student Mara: 77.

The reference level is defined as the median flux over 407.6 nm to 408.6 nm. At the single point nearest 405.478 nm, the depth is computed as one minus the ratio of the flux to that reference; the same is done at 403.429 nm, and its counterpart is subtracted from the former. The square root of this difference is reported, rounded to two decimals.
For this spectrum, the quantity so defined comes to 0.39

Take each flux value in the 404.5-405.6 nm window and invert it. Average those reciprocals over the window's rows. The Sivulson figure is 0.102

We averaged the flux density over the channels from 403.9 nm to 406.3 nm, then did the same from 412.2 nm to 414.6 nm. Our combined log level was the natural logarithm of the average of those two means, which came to 2.26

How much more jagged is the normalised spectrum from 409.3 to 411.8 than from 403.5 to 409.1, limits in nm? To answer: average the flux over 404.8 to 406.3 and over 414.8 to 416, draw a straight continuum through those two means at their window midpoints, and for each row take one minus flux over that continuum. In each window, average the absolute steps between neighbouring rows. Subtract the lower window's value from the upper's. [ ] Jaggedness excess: -0.013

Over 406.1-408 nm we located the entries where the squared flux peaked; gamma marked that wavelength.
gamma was 406.975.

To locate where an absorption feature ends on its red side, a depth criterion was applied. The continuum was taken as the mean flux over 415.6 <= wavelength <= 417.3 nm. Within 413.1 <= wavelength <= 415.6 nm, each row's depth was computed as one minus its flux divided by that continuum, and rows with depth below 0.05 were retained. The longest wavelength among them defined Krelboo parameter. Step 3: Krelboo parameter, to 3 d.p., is 415.496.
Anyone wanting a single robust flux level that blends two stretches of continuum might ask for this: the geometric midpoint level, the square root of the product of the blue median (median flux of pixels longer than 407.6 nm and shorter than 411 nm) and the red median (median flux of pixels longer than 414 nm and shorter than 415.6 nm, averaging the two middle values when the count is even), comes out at 9.66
